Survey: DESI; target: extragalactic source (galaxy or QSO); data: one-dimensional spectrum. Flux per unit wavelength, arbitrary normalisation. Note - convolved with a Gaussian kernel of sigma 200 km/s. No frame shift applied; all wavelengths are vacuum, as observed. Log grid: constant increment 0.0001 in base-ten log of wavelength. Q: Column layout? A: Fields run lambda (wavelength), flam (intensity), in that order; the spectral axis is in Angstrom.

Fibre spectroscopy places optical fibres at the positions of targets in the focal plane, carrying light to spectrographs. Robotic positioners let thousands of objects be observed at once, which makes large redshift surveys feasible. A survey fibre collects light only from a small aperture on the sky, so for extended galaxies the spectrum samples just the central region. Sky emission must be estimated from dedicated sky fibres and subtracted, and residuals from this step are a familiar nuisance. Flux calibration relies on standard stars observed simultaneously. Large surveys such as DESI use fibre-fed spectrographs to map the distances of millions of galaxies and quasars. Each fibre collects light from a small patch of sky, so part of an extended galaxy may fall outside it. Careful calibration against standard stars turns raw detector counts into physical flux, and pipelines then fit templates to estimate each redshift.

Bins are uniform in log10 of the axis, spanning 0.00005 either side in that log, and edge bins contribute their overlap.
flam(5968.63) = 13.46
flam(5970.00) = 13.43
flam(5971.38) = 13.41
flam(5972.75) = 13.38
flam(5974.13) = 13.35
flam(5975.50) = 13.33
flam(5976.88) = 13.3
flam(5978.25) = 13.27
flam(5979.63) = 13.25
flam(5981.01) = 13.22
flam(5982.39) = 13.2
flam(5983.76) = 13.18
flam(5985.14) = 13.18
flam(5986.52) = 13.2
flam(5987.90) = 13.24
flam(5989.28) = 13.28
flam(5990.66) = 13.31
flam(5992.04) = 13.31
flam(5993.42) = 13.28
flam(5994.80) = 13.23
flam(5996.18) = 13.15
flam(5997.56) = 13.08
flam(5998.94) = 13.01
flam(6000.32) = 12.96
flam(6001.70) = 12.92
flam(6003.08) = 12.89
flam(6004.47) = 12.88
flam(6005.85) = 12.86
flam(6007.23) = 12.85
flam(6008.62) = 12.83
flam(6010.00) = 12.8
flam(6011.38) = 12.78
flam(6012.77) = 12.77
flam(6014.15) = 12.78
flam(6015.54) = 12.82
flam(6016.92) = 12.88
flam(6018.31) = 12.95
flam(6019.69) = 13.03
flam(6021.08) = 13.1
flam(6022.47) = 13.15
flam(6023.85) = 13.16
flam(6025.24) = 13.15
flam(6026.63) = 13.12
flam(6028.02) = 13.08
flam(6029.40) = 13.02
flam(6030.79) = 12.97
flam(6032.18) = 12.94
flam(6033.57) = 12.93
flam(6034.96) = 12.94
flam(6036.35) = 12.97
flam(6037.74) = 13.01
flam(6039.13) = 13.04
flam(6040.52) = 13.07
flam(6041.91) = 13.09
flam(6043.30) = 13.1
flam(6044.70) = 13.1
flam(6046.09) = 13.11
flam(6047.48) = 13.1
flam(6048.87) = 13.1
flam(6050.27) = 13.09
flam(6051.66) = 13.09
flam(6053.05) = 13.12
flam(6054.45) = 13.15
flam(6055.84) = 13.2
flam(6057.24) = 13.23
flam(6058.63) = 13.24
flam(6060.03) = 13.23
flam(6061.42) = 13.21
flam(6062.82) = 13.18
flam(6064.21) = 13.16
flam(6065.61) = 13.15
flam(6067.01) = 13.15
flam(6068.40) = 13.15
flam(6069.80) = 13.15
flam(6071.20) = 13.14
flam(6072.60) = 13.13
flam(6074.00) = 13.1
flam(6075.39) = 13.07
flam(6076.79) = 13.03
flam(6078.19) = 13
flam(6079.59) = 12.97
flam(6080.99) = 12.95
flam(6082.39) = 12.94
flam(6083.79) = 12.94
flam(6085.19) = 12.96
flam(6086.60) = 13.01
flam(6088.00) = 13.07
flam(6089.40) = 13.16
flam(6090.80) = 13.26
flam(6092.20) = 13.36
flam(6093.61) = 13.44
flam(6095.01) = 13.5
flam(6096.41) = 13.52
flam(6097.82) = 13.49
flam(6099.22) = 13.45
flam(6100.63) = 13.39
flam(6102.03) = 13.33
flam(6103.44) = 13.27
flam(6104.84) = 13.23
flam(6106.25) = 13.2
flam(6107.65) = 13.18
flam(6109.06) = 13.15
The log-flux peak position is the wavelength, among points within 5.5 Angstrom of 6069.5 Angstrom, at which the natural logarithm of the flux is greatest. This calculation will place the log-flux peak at 6064.21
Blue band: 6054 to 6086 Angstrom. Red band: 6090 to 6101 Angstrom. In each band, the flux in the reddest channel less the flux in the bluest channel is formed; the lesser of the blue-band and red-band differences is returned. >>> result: -0.19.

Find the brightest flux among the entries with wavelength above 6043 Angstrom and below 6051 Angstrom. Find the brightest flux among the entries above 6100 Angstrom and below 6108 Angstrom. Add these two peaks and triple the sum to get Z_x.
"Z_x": 79.5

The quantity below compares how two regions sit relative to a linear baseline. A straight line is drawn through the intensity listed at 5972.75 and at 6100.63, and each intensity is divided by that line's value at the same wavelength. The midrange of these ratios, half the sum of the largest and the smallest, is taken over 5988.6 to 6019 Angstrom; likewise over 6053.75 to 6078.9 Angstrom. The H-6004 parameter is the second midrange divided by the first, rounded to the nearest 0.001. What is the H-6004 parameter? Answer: 1.006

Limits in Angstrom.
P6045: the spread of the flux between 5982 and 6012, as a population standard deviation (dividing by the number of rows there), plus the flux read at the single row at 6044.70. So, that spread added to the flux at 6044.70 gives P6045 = 13.28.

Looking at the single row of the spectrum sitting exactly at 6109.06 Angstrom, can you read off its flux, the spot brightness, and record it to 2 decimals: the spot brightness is 13.15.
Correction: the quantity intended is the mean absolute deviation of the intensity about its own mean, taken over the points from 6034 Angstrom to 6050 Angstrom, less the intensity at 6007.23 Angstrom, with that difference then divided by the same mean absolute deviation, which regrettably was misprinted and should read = -262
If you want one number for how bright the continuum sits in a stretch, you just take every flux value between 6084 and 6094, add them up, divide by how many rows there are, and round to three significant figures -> 13.2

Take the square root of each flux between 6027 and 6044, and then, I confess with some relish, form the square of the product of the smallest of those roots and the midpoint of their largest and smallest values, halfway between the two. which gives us 168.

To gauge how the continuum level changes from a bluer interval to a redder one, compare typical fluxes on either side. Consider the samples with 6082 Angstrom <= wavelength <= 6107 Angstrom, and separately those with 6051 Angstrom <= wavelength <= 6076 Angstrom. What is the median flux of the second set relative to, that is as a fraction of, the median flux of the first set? 0.99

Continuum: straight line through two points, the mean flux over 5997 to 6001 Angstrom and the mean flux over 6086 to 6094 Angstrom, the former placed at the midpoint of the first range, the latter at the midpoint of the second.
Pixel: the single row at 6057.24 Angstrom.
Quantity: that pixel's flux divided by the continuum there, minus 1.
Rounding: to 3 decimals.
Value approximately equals 0.006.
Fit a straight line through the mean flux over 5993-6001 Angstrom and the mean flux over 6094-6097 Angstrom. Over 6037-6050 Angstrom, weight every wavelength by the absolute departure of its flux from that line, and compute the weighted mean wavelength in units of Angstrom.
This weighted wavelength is 6043.1 Angstrom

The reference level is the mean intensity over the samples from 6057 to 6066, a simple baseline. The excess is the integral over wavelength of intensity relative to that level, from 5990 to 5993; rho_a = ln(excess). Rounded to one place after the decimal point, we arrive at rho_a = -1.2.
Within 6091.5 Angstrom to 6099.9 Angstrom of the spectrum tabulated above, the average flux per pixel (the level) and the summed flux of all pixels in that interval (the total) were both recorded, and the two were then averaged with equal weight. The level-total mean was 47.1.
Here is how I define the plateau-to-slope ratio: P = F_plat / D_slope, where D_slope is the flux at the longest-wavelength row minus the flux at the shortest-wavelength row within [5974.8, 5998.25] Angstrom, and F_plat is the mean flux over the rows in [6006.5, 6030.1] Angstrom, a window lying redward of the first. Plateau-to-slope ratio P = -52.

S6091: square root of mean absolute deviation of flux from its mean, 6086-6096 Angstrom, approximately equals 0.39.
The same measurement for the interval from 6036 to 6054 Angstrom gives 0.18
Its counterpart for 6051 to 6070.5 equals 0.19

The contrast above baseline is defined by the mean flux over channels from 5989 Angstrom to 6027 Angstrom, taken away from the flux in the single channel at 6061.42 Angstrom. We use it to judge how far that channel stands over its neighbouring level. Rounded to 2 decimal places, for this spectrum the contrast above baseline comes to 0.20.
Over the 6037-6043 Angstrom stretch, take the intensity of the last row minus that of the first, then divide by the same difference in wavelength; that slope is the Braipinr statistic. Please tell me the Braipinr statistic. 0.019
